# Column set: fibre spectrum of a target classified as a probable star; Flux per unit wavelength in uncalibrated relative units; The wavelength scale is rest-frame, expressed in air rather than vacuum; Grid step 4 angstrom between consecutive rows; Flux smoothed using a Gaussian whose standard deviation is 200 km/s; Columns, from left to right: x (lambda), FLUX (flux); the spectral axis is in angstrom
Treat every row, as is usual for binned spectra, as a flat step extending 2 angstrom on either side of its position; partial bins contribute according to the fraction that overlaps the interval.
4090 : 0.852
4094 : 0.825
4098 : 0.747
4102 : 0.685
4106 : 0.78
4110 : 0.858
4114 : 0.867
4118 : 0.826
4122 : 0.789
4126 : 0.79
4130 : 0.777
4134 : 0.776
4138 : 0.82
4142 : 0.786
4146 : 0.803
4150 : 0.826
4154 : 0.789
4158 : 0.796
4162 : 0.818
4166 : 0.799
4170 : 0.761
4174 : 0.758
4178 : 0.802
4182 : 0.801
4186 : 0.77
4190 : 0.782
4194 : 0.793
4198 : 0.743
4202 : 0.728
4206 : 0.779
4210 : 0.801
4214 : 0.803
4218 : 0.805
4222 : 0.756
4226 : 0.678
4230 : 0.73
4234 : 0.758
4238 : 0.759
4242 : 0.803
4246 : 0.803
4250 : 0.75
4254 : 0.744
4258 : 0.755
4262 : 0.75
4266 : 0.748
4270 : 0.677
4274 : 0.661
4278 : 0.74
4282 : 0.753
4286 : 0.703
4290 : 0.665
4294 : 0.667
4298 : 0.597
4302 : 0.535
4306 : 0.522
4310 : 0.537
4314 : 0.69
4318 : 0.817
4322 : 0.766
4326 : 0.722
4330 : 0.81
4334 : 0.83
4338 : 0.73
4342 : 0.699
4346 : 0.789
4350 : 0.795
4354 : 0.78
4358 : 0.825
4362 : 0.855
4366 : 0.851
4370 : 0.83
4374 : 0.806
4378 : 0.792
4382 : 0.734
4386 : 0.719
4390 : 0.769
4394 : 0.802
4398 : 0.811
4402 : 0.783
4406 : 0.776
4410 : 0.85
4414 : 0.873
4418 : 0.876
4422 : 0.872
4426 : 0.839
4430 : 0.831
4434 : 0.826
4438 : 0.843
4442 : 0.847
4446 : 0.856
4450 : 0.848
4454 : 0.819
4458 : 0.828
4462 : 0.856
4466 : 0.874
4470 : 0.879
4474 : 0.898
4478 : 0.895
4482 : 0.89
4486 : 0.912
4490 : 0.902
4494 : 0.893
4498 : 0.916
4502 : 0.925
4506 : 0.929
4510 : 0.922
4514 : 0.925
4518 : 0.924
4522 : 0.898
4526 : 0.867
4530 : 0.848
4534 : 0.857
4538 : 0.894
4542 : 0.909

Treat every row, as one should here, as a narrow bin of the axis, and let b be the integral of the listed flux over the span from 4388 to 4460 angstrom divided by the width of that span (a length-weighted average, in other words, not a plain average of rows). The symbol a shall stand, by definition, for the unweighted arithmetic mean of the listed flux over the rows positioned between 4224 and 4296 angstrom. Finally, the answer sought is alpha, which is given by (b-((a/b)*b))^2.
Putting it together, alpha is 0.010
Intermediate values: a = 0.73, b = 0.83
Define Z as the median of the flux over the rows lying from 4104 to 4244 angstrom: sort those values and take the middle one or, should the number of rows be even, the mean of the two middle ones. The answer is 0.789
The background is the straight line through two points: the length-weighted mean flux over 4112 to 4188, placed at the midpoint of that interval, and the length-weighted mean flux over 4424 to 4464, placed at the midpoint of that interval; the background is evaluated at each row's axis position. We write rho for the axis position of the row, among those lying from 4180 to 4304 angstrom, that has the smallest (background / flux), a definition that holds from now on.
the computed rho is 4182 angstrom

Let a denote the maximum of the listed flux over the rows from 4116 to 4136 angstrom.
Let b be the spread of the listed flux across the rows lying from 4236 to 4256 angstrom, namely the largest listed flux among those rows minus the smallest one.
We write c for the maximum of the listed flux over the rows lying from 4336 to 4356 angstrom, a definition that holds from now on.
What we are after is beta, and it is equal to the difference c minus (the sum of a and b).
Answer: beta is -0.09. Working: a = 0.826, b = 0.06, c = 0.795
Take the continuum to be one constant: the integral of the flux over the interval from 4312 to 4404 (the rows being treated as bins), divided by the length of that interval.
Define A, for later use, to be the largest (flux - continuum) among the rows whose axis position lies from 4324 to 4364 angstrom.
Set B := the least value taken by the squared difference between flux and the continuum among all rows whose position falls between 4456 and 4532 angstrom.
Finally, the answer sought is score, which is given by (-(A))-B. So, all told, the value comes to -0.07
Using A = 0.07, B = 0.0020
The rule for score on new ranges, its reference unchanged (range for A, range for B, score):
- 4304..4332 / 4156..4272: -0.03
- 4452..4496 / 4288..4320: -0.13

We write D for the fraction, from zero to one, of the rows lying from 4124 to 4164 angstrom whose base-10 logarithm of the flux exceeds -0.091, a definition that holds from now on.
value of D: 0.30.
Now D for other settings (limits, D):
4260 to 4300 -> 0.00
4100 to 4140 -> 0.40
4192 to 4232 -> 0.00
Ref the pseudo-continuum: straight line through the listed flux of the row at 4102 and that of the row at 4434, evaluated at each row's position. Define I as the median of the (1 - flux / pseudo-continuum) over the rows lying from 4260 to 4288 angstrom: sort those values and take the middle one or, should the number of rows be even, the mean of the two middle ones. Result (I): 0.026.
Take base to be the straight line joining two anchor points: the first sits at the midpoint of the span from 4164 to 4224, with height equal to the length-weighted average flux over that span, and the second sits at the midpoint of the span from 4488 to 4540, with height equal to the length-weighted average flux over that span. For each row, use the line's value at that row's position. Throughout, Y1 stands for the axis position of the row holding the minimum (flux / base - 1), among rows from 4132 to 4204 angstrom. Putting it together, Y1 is 4202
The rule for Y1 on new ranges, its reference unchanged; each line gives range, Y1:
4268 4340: 4306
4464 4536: 4530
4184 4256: 4226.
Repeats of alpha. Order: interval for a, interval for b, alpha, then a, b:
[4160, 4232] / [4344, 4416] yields 0.001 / 0.77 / 0.80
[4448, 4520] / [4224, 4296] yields 0.026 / 0.89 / 0.73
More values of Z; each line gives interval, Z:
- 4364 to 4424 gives 0.806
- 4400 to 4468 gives 0.847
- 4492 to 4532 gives 0.919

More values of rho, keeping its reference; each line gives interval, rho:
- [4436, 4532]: 4506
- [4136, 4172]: 4150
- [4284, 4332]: 4318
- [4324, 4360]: 4334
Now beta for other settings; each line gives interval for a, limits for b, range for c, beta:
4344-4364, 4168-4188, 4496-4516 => 0.03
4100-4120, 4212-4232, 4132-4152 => -0.17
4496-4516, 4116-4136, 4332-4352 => -0.15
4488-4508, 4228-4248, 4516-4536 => -0.08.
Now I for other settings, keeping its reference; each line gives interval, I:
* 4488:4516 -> -0.074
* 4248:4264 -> 0.001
